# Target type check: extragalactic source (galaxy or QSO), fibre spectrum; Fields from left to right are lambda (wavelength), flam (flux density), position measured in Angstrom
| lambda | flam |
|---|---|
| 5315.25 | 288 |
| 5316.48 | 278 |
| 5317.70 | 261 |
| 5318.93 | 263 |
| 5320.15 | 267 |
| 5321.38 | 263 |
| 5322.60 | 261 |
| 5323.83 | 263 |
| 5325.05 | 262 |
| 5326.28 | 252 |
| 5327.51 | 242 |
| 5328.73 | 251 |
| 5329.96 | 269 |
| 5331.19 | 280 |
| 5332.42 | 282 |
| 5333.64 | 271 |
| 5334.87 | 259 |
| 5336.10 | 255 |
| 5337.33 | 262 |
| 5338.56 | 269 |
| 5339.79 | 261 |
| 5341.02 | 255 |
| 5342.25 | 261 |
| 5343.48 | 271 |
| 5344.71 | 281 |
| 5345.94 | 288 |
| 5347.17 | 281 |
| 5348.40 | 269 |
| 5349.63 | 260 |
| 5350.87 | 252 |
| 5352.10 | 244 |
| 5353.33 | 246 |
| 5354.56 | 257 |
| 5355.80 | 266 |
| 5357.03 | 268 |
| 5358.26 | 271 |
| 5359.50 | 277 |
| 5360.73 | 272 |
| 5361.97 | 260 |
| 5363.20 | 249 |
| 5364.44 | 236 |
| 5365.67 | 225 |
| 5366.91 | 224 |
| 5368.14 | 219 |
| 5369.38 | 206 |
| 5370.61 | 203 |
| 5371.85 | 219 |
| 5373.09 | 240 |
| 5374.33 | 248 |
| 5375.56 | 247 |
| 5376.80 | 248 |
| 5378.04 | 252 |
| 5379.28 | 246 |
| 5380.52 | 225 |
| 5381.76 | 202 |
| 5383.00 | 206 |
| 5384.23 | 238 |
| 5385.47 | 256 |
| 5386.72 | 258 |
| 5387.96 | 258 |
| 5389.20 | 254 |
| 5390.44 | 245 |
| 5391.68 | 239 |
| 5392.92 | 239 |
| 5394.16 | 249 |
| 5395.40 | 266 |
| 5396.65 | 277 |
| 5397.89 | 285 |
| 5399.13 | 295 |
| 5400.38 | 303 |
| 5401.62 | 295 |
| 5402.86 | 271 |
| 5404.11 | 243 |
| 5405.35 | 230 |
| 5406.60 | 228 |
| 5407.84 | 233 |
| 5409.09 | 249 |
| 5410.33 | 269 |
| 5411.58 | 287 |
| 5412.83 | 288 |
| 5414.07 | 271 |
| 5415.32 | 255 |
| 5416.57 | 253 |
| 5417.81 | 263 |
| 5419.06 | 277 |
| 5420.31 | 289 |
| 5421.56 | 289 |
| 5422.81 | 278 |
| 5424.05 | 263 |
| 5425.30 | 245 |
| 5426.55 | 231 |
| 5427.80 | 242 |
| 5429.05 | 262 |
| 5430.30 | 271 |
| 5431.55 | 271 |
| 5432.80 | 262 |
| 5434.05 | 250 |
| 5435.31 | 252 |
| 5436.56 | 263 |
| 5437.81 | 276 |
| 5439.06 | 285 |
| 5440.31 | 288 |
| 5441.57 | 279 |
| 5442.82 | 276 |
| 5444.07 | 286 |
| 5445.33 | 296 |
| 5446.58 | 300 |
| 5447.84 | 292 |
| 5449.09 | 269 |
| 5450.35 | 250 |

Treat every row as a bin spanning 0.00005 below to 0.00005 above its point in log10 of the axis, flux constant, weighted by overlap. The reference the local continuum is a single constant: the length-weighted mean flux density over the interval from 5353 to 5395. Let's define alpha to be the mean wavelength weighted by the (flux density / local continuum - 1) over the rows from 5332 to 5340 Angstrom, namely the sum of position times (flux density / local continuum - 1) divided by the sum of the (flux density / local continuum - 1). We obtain 5335.6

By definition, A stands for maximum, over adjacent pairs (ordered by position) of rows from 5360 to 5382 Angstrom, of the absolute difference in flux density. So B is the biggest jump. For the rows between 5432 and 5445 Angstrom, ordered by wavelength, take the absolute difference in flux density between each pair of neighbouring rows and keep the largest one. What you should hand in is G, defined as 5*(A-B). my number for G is 50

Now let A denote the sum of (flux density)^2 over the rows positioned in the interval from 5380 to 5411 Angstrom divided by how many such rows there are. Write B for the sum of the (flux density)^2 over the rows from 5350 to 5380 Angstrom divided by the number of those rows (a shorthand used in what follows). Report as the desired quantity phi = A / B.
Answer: 1.07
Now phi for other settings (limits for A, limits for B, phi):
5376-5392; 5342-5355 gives 0.83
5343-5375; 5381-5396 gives 1.08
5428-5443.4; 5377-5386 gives 1.34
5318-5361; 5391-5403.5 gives 0.94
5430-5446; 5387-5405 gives 1.06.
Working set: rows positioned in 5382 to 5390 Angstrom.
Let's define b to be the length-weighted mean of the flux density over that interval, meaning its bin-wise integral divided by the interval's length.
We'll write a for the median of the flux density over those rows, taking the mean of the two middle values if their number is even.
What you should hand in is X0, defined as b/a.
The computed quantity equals 0.95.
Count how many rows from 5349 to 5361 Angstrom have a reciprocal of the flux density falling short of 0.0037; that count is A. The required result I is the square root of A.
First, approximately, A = 3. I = 1.7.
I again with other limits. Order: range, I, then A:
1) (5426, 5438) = 1.7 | 3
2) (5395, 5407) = 2.4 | 6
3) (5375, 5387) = 0.0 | 0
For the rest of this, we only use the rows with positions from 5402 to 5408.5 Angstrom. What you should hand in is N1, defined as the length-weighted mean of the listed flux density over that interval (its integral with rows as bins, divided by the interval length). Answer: 243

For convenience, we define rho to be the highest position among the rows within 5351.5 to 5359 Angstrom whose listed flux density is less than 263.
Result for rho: 5354.56 Angstrom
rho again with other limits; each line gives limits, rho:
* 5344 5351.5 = 5350.87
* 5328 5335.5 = 5334.87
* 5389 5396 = 5394.16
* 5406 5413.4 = 5409.09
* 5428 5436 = 5435.31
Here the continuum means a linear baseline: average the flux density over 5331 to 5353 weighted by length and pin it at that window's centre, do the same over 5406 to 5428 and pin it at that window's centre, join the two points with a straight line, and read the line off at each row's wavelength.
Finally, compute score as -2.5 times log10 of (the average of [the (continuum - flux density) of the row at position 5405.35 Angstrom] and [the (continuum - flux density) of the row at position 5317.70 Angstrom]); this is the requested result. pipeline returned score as -3.2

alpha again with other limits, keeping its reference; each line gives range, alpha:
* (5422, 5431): 5426.2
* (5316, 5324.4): 5319.8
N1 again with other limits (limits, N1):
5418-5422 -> 282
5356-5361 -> 272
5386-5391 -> 254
